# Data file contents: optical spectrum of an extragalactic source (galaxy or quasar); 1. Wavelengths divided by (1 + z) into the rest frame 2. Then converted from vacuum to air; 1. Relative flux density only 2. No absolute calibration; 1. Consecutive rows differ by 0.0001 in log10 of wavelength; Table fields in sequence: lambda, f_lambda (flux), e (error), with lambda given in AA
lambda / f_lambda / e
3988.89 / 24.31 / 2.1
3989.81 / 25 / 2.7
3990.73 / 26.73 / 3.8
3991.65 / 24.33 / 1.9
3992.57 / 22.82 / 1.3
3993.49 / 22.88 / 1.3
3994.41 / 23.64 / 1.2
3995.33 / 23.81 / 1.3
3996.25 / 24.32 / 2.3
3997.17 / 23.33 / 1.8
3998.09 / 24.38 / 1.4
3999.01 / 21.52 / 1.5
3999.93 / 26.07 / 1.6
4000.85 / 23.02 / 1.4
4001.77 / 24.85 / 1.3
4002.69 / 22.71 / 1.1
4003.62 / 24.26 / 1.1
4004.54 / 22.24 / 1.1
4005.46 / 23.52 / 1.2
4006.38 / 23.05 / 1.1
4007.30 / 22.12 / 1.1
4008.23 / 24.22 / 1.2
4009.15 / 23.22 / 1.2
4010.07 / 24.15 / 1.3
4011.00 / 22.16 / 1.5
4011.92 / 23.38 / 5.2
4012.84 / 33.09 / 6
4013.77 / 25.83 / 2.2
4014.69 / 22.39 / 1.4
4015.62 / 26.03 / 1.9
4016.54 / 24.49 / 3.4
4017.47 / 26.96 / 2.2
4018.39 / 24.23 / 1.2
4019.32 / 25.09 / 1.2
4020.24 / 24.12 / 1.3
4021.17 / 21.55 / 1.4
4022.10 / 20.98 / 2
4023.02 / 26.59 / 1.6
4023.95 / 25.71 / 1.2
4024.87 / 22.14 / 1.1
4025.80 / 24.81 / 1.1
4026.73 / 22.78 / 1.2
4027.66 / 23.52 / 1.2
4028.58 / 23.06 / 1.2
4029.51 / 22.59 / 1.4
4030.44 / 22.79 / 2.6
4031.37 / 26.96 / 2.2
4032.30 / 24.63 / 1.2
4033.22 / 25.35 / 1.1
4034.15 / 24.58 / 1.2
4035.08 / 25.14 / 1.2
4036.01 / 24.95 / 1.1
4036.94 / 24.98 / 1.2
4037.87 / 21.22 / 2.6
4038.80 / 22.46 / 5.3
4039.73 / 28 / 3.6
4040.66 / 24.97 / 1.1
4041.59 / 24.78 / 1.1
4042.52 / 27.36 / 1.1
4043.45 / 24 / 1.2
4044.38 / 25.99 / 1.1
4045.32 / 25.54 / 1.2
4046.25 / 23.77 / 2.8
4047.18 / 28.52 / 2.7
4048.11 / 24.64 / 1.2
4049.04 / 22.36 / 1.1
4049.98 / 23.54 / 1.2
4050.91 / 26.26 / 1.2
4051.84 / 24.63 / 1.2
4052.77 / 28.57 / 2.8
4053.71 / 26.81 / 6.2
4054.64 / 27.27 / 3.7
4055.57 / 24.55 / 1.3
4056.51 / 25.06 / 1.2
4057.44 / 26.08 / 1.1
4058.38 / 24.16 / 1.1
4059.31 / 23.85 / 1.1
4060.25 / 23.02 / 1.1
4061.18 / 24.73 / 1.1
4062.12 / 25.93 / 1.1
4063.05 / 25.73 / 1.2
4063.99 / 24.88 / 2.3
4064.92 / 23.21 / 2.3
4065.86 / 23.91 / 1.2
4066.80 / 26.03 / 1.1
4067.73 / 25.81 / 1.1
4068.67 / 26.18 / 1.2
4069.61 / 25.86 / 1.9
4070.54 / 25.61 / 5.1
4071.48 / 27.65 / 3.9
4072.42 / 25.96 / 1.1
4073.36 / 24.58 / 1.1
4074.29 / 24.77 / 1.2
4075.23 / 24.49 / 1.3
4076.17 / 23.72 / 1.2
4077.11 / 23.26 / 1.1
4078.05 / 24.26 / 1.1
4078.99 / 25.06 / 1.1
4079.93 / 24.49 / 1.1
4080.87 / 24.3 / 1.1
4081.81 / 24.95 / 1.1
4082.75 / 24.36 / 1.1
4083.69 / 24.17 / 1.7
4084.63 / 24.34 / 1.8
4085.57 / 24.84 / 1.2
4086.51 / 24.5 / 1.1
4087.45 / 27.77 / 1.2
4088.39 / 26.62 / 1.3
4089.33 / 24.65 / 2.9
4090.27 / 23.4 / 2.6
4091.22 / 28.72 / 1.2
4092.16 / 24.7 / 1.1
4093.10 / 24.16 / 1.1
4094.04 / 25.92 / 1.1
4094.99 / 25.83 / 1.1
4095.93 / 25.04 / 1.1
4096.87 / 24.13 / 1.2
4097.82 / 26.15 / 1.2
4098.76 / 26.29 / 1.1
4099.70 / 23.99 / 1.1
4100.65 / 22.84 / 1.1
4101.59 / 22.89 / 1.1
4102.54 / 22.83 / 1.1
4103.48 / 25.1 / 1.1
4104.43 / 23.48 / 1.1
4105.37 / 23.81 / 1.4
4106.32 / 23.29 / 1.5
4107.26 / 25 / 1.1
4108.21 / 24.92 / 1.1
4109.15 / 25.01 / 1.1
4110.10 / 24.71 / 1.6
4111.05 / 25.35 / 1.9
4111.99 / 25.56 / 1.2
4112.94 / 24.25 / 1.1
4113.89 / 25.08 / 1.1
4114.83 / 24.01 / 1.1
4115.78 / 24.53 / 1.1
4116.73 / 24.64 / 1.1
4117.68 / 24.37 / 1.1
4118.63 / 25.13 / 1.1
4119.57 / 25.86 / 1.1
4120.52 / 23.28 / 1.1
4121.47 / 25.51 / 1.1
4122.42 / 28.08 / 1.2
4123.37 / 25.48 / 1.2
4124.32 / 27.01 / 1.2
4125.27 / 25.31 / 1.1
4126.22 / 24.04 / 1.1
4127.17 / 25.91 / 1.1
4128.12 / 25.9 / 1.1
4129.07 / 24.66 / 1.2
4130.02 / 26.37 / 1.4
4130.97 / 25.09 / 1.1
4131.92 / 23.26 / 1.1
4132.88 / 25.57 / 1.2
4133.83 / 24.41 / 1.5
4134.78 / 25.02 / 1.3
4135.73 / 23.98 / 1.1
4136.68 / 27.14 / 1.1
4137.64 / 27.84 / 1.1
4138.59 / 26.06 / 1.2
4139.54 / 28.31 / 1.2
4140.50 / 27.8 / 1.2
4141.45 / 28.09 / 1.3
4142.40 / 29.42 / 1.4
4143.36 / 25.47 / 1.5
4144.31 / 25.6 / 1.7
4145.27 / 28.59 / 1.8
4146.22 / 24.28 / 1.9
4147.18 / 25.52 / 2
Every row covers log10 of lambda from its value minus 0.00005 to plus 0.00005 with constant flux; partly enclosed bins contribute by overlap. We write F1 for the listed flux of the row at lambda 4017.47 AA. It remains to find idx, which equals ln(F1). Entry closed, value 3.294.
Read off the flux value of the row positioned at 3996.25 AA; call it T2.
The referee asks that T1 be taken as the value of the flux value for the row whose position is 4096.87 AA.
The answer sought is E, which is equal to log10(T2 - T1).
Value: -0.72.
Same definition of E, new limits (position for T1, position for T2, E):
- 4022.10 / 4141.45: 0.85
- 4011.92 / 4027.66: -0.85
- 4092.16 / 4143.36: -0.11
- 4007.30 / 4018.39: 0.32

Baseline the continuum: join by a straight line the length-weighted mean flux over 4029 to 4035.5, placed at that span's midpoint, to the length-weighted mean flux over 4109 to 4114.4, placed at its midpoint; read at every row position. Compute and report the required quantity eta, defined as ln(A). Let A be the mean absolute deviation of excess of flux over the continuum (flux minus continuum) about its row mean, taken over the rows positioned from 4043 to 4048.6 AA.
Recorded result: 0.2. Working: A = 1.27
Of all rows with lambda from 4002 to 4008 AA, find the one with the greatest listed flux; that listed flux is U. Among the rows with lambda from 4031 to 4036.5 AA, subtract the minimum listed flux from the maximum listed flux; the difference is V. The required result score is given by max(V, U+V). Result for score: 26.6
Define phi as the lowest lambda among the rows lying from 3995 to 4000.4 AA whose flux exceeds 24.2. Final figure 3996.25 AA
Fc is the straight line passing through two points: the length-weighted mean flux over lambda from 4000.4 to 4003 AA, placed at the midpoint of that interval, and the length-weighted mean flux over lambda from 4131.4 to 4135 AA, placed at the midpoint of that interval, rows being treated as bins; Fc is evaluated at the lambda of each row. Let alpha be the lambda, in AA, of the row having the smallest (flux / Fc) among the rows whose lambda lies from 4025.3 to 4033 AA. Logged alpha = 4029.51 AA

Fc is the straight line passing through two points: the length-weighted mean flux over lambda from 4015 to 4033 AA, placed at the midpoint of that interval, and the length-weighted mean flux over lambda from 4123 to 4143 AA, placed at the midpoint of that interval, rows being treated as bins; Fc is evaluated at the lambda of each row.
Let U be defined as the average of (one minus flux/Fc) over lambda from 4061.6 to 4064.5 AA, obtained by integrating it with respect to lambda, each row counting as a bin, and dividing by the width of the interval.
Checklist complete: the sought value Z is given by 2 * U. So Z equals -0.05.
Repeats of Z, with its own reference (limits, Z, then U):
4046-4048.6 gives -0.10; -0.049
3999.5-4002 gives -0.07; -0.036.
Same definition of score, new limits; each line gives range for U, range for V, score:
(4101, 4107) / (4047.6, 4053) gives 31.3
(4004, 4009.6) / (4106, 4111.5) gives 26.3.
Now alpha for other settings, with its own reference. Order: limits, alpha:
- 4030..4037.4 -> 4030.44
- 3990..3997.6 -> 3992.57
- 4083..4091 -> 4090.27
